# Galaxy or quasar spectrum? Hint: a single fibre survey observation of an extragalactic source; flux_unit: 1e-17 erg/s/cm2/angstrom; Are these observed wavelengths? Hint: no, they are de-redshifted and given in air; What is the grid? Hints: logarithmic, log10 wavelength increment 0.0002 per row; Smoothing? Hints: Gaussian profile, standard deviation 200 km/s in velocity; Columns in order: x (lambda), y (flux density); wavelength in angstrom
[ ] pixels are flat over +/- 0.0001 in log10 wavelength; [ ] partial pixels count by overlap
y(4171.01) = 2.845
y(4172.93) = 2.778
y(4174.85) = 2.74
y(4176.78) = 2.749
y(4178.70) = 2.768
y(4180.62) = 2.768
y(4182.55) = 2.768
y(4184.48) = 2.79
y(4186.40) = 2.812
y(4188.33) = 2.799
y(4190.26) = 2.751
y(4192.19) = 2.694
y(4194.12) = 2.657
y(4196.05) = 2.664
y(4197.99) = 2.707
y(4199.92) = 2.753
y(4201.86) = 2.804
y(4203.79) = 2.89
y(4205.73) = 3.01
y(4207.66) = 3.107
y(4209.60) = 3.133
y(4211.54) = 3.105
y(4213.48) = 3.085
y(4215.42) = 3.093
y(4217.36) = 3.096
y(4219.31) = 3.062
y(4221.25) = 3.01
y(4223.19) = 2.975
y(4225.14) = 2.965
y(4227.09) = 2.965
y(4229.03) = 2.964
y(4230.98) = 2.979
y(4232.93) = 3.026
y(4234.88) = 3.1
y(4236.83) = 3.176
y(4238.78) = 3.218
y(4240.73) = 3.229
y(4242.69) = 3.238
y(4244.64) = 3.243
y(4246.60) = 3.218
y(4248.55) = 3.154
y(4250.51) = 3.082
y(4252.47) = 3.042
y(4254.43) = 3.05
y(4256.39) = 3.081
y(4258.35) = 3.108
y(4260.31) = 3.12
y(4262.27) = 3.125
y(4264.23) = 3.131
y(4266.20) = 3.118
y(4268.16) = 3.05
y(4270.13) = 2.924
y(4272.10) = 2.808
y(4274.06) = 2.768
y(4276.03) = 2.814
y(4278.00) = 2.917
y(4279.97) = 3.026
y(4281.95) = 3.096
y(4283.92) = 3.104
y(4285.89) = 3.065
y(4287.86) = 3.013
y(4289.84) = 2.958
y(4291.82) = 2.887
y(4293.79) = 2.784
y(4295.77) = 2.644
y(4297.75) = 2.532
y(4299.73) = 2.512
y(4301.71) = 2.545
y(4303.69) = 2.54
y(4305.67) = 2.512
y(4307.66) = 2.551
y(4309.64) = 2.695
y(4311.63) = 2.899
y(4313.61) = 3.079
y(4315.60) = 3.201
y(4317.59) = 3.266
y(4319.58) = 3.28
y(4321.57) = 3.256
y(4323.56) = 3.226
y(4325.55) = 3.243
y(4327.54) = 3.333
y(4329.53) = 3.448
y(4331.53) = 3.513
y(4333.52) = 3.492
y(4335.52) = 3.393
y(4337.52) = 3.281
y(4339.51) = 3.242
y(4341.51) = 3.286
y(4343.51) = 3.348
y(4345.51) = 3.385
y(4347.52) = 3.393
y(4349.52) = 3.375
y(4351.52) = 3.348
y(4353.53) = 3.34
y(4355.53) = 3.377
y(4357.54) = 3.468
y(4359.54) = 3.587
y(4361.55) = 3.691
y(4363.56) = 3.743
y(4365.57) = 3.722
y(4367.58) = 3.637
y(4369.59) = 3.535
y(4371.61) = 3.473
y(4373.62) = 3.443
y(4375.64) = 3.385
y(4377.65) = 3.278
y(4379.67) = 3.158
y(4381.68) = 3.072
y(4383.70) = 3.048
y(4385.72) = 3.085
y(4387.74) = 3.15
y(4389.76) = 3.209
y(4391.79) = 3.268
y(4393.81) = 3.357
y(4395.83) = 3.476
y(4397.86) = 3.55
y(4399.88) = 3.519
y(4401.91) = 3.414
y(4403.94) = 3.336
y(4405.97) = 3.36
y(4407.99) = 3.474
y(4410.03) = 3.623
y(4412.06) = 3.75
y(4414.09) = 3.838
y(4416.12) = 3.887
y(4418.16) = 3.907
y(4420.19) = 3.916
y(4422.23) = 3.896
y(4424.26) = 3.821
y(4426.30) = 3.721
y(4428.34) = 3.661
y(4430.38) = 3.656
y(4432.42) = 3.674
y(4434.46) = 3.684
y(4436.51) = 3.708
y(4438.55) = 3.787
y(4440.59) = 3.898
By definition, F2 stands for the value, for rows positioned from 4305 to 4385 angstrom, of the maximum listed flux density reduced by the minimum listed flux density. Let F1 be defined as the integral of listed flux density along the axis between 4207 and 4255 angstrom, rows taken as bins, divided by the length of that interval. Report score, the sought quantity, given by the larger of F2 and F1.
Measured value 3.09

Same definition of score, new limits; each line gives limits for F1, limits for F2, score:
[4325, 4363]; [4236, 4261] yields 3.40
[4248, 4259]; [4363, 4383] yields 3.08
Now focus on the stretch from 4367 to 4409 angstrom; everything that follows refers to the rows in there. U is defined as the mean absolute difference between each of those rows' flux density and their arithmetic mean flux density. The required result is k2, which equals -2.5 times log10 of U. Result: 2.1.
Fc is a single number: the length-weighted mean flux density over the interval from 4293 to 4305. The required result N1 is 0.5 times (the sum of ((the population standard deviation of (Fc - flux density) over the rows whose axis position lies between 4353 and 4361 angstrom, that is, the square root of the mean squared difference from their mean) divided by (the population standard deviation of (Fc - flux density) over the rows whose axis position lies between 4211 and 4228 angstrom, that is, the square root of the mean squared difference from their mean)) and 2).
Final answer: 1.8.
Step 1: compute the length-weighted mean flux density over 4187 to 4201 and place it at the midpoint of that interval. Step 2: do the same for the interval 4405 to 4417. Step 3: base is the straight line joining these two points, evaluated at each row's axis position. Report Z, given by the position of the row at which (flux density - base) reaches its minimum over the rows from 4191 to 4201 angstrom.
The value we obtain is 4196.05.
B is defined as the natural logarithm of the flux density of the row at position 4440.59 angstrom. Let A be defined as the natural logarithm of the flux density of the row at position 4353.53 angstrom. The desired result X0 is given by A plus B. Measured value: 2.6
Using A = 1.21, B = 1.36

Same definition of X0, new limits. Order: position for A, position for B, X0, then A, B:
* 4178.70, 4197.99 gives 2.0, 1.02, 1.00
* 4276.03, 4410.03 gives 2.3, 1.03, 1.29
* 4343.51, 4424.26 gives 2.5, 1.21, 1.34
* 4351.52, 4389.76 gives 2.4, 1.21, 1.17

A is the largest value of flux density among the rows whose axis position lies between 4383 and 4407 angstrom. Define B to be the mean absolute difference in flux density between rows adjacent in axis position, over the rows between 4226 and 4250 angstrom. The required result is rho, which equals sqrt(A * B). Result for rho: 0.35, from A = 3.55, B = 0.034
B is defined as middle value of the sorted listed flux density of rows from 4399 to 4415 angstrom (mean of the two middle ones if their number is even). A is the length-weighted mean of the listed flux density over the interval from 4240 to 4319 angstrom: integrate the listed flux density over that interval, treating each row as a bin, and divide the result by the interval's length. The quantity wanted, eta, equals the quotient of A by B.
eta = 0.84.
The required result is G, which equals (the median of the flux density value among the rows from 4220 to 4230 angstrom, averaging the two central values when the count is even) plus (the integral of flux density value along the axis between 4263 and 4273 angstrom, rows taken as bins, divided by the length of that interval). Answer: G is 5.97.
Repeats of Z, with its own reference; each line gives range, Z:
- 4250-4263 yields 4254.43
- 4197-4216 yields 4197.99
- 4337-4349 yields 4339.51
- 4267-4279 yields 4274.06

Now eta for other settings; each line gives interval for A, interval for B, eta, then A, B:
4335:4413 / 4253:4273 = 1.10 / 3.4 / 3.1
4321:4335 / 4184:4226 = 1.15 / 3.4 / 2.9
